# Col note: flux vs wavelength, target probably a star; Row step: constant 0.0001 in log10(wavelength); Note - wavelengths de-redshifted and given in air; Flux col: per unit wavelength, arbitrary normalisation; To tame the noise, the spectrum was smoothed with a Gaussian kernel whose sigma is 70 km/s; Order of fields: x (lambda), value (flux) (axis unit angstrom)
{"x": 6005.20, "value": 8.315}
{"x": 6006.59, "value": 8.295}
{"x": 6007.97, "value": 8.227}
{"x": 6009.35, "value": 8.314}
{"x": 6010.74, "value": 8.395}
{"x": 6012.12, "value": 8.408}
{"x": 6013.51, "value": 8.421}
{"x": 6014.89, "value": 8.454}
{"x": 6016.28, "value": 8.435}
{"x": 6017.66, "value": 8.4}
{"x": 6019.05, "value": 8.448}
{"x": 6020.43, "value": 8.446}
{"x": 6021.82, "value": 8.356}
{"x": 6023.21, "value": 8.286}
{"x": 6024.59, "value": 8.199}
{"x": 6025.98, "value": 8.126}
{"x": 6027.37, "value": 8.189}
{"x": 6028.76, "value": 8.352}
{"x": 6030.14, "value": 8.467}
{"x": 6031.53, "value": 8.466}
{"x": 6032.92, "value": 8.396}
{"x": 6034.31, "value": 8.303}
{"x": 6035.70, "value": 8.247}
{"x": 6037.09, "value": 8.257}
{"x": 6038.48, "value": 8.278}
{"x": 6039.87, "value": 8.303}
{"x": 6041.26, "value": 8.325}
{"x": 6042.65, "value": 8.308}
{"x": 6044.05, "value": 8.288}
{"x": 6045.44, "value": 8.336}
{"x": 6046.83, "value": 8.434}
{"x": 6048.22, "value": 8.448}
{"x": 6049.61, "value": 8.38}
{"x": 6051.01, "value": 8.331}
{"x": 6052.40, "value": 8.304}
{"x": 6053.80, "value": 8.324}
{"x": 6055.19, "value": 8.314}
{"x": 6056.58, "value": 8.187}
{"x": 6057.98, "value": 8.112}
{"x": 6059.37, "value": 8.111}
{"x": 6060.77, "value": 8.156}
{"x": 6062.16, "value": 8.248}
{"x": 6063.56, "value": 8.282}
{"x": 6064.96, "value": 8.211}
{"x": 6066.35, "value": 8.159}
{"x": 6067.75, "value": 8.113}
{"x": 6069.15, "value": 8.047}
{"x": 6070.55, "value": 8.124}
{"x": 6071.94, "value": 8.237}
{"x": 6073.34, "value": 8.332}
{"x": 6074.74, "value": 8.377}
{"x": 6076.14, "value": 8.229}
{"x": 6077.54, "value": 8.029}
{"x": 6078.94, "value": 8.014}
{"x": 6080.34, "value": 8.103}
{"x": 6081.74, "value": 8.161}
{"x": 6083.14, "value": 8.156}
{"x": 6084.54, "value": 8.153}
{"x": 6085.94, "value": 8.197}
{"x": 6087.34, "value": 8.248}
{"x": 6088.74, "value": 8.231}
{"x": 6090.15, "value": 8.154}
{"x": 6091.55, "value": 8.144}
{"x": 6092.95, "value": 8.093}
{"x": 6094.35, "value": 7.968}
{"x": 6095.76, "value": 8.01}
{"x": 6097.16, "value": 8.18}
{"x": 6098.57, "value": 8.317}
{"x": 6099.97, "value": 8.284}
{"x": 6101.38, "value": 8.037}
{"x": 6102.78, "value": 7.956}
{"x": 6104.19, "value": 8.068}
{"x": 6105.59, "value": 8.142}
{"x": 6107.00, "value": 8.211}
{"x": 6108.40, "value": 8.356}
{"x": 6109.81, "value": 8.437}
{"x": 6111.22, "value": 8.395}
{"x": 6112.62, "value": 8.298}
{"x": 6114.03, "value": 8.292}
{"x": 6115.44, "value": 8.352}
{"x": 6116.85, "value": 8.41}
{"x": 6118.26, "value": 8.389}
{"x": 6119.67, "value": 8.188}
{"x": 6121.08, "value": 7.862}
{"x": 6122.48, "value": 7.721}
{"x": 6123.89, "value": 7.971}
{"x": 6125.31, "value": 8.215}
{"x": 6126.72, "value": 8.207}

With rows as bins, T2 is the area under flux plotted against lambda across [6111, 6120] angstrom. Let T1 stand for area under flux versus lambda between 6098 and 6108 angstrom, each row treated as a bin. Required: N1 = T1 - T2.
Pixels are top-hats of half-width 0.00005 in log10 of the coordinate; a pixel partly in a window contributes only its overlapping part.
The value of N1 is 7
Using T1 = 81.6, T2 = 75.0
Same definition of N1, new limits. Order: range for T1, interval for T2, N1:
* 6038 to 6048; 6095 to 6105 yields 2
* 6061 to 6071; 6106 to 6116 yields -2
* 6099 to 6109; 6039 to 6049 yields -2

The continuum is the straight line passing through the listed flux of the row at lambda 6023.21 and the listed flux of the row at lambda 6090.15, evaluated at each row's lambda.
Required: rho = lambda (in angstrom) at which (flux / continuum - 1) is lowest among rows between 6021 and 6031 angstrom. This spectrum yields 6025.98 angstrom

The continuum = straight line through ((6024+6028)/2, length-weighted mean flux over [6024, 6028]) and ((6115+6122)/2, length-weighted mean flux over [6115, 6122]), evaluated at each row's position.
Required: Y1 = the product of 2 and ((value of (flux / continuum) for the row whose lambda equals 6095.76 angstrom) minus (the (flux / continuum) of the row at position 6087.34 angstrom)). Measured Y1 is -0.06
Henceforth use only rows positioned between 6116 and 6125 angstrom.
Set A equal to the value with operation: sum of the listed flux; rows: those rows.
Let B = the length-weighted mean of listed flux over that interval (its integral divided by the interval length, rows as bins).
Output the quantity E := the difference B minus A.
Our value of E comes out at -40.4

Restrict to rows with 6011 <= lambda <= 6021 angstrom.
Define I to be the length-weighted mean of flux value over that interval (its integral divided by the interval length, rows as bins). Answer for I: 8.43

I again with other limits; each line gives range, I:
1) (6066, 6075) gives 8.19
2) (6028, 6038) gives 8.36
